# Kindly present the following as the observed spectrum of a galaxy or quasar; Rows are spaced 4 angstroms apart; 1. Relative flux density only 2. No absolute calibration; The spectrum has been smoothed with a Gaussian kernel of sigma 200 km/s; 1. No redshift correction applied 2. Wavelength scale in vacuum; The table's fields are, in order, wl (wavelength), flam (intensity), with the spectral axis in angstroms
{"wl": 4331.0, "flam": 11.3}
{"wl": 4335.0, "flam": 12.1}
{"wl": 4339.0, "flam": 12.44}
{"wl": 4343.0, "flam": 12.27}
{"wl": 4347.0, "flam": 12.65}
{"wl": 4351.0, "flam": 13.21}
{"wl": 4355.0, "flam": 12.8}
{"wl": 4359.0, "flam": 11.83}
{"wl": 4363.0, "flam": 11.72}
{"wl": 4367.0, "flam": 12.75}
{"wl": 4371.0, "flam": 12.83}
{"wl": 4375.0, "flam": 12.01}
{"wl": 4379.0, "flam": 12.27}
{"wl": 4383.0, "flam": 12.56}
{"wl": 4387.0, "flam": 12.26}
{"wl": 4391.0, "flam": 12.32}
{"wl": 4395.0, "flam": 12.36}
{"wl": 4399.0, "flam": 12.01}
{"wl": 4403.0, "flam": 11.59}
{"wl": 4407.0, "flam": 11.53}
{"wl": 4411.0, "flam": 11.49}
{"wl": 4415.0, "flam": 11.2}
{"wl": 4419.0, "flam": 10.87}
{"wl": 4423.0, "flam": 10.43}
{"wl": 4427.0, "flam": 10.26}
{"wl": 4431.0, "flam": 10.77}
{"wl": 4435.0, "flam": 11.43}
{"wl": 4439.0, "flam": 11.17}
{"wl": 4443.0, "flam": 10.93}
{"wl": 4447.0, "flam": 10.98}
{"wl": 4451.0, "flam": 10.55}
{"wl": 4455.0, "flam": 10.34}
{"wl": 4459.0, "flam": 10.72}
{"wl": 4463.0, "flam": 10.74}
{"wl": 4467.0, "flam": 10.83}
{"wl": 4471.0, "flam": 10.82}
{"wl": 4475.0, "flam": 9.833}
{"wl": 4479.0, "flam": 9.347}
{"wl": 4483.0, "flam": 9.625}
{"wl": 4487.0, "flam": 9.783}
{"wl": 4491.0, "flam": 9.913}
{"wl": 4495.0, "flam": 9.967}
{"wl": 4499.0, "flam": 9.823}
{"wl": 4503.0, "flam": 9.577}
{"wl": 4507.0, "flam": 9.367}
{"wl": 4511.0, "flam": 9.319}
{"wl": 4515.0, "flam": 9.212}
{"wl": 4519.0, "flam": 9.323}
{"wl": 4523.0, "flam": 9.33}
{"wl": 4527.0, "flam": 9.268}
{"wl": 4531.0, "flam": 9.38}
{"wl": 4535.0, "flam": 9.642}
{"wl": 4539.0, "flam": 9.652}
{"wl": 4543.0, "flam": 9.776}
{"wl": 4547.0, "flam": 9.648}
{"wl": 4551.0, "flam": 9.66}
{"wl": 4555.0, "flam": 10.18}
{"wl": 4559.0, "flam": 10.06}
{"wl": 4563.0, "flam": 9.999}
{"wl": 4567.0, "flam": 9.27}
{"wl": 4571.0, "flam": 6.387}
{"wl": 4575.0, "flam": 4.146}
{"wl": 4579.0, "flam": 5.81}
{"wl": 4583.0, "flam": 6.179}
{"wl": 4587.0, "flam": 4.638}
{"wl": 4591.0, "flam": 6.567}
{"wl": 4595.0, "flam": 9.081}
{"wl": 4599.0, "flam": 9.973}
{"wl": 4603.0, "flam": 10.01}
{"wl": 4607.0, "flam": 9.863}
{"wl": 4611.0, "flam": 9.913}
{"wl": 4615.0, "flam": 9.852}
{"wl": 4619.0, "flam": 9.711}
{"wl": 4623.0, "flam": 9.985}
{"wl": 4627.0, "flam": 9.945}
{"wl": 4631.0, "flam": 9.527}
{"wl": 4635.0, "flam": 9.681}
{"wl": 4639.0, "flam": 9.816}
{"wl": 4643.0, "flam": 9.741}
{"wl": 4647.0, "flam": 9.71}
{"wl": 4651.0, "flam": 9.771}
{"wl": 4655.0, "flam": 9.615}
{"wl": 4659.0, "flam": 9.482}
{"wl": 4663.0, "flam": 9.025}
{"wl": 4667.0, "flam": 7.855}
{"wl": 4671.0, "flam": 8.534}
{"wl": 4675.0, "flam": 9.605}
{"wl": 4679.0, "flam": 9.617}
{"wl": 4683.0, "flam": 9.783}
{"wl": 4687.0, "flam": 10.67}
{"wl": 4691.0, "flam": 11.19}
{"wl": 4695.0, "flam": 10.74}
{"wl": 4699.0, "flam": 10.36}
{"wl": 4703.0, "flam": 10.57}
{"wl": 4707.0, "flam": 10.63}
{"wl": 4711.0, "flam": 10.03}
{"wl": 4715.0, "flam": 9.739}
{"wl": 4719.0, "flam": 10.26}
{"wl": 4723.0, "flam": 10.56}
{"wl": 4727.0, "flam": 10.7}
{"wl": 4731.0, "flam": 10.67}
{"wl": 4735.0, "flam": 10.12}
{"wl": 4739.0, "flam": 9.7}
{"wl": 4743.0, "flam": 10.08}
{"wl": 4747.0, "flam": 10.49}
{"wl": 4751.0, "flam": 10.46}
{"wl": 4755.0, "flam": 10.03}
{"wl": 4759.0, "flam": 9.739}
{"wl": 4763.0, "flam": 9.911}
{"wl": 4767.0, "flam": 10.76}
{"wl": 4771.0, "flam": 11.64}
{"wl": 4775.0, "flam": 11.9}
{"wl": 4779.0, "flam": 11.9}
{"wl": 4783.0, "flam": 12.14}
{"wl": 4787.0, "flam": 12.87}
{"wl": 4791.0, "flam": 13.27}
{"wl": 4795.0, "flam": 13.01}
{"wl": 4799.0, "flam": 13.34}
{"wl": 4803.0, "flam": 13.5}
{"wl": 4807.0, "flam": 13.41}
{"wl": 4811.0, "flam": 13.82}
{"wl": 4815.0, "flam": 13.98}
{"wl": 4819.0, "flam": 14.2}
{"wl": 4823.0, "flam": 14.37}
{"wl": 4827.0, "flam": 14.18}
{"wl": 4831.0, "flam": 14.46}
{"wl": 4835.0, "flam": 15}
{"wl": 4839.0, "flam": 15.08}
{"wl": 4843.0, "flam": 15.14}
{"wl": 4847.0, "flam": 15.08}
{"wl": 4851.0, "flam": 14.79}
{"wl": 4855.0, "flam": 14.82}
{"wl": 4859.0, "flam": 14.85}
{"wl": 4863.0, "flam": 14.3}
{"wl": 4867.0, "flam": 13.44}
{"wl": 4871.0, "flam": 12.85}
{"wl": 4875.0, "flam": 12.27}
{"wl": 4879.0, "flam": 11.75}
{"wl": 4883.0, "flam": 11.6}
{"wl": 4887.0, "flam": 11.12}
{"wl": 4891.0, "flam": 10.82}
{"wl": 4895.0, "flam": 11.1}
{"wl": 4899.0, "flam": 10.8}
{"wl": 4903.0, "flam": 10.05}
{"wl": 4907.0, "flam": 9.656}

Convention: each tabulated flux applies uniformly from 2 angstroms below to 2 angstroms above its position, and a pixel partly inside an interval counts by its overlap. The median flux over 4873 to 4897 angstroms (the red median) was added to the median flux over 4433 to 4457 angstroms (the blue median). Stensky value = 22.3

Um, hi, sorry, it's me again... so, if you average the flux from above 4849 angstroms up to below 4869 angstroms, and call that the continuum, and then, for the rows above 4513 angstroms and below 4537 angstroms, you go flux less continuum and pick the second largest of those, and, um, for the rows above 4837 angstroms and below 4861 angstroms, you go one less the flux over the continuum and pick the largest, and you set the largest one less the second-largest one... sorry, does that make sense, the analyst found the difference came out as 5.0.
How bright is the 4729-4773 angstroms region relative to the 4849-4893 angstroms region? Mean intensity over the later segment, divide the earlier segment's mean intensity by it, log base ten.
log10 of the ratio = -0.10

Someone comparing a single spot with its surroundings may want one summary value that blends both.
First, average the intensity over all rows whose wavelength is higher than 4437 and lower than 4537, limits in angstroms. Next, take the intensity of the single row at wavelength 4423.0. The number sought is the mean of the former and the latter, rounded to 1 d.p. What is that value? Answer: 10.2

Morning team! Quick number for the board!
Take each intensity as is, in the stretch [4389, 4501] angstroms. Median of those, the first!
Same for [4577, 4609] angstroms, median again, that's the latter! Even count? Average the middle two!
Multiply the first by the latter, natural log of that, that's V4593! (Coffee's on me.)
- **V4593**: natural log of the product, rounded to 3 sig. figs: 4.44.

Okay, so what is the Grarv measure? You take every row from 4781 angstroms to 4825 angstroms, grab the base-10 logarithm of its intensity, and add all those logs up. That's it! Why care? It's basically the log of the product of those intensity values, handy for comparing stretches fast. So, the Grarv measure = 12.4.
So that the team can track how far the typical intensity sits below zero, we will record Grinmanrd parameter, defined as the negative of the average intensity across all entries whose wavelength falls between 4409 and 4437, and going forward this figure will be -10.9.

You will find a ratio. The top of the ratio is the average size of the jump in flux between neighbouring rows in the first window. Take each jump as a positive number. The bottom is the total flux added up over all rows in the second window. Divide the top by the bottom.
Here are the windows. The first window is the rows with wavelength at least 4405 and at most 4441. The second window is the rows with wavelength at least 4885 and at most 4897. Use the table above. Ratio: 0.010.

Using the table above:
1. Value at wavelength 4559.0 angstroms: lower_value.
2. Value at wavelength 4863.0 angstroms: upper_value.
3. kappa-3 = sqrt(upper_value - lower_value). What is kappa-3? 2.1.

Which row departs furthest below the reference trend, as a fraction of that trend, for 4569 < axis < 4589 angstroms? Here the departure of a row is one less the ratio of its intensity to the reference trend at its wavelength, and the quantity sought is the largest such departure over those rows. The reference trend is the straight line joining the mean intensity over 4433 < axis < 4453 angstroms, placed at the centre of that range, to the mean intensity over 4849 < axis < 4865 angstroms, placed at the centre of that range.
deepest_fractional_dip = 0.66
